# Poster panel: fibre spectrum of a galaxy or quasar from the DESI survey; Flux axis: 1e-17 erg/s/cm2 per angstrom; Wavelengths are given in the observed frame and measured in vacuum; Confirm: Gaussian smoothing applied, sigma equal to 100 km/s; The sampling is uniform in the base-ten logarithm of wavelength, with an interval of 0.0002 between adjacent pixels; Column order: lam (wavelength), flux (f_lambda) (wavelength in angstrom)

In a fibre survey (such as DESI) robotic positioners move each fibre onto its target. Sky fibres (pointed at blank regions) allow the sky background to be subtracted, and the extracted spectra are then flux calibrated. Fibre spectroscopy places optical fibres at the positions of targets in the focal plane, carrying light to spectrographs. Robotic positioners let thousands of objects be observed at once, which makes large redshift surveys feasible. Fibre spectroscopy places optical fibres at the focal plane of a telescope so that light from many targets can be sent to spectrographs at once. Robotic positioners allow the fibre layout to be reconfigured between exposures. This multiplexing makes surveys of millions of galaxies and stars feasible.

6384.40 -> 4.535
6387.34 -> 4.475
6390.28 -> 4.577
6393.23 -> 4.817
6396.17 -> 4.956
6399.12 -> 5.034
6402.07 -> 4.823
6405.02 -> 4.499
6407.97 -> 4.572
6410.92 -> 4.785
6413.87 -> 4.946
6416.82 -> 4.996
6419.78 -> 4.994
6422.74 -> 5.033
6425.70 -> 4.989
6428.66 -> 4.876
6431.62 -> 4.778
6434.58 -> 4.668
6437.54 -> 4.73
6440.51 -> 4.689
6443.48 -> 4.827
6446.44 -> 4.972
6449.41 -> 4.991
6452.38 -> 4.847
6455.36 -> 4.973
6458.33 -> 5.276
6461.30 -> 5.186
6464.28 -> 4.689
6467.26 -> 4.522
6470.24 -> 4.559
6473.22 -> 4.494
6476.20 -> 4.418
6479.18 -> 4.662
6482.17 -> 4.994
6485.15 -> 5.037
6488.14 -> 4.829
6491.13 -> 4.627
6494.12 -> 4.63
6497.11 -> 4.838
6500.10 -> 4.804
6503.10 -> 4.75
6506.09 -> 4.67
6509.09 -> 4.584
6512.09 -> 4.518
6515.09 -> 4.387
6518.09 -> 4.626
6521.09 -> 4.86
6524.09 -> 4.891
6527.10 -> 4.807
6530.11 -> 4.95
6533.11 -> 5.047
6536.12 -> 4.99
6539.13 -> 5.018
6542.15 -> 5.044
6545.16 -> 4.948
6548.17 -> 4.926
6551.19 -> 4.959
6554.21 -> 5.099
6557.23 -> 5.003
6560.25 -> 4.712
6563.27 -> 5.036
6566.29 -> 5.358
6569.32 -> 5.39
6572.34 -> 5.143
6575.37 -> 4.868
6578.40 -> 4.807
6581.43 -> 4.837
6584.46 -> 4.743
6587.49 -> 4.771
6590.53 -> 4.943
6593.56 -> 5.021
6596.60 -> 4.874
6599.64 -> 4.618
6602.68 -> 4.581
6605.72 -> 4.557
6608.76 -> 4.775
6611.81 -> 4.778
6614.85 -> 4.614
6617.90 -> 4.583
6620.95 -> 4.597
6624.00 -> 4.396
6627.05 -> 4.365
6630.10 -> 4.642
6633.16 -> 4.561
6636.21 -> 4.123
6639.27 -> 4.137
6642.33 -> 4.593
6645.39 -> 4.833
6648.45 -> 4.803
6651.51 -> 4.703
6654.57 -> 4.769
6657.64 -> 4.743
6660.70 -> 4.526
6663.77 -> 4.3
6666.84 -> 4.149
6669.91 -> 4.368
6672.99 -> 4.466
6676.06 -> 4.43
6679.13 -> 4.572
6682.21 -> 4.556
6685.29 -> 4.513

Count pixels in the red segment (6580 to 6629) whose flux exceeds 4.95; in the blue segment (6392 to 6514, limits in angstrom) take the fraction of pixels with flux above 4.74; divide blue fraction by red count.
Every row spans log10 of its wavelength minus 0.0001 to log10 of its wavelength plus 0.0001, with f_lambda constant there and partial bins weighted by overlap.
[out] 0.6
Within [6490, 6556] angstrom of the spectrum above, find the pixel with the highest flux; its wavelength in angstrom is 6554.21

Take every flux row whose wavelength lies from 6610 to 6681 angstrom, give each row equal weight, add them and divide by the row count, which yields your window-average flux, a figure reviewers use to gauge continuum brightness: 4.52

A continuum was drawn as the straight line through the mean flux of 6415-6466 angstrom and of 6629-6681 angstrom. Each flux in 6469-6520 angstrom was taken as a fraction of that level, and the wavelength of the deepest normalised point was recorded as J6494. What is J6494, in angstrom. 6476.20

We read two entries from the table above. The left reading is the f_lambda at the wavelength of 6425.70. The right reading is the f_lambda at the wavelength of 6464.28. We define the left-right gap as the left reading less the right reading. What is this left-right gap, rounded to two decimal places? 0.30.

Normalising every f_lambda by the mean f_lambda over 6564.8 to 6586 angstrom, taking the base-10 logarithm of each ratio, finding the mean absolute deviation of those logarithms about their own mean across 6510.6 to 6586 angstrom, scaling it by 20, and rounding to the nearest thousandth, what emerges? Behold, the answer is 0.292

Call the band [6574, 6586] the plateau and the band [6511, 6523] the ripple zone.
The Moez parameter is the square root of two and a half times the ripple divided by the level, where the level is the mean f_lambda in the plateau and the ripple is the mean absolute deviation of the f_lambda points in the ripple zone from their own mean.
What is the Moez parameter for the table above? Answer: 0.27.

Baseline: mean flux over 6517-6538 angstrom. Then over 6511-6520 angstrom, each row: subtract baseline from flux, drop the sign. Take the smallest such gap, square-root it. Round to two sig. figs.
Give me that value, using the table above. 0.51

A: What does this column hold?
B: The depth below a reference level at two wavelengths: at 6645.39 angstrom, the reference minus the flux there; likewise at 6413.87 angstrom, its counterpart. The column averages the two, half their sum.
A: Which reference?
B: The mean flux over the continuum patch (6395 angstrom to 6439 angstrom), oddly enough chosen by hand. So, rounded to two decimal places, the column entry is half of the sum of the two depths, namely -0.04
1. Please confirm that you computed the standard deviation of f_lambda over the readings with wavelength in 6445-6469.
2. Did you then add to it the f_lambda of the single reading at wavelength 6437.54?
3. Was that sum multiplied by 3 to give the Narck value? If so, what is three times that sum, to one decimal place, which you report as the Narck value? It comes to 14.9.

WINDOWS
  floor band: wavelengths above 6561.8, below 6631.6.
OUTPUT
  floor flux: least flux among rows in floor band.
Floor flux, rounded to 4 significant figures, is 4.365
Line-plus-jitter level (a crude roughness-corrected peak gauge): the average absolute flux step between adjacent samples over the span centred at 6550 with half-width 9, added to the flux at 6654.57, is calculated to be 4.8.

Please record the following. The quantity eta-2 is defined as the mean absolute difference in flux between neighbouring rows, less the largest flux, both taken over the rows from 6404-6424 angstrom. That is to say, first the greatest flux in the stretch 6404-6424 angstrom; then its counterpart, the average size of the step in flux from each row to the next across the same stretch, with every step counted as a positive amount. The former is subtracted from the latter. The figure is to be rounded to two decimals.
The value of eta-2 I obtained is -4.94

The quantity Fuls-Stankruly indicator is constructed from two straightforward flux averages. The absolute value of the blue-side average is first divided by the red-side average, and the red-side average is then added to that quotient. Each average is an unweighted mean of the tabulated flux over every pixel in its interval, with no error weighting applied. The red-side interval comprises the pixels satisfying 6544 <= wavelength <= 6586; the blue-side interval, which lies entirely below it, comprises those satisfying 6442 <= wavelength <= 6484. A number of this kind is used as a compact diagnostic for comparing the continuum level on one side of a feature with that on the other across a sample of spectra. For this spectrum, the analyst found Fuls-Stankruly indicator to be 5.95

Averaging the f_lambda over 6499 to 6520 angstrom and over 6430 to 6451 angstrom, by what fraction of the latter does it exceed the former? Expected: 0.039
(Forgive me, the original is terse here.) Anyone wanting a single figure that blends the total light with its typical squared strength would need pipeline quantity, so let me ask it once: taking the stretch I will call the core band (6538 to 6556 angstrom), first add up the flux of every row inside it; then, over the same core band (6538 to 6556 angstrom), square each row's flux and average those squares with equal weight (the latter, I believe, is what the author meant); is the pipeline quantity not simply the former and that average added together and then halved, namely 27.5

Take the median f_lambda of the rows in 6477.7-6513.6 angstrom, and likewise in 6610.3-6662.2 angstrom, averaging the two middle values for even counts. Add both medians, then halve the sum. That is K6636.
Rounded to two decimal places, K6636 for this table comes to 4.65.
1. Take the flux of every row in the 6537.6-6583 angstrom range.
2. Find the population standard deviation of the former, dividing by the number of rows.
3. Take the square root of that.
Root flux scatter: 0.424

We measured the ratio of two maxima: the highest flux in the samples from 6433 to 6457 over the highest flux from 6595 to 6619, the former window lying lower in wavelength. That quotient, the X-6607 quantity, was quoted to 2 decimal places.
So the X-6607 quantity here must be 1.02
